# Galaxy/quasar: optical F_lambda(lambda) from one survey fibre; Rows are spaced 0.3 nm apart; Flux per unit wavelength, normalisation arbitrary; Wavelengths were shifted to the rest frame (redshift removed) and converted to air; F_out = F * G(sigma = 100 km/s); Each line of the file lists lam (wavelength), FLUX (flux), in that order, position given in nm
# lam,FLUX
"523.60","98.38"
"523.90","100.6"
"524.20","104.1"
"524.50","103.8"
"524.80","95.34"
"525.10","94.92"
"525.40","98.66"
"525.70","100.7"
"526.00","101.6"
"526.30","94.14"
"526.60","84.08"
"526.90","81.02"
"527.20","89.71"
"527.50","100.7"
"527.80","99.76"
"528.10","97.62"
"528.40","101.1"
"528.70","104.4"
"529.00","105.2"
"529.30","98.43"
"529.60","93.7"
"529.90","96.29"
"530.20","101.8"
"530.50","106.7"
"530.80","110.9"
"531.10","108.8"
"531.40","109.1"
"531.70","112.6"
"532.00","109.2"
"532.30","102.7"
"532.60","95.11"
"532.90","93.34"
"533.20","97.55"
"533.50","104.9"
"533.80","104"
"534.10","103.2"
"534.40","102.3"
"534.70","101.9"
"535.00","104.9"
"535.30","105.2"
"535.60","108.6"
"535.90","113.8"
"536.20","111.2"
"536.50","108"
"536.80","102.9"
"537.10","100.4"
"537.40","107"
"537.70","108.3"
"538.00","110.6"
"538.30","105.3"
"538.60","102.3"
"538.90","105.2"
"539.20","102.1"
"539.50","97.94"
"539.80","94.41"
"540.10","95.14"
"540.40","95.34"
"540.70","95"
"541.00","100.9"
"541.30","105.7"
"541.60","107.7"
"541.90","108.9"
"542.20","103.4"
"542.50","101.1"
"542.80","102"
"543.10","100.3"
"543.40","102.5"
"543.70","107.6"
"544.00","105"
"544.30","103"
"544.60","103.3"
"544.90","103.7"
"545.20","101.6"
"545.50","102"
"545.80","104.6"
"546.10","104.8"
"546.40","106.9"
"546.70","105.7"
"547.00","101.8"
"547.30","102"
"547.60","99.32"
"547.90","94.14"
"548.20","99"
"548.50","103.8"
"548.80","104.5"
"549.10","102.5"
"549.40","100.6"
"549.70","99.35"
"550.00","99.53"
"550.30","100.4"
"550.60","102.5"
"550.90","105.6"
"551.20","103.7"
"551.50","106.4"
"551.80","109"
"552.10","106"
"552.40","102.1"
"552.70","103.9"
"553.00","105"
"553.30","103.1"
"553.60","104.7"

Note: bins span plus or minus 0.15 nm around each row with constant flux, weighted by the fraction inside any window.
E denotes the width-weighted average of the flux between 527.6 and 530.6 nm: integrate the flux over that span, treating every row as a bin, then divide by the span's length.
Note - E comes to 100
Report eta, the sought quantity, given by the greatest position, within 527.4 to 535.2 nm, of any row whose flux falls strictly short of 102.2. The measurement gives 534.70 nm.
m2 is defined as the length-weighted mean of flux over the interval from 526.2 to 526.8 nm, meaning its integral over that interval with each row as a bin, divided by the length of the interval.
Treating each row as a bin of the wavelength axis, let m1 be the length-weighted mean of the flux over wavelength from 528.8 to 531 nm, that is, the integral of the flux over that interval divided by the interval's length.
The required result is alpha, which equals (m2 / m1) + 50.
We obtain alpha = 50.9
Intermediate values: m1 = 102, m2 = 88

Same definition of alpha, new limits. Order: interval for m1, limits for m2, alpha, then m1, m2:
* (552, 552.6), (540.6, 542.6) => 51.0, 104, 104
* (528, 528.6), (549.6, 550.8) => 51.0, 100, 101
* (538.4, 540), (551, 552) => 51.1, 100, 106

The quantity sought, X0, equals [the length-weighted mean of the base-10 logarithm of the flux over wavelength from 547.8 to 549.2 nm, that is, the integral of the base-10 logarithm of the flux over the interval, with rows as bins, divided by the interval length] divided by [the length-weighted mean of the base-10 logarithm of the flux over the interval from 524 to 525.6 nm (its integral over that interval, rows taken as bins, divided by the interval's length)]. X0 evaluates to 1.00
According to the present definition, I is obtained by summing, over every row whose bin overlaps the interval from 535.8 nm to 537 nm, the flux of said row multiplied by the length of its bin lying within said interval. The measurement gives 130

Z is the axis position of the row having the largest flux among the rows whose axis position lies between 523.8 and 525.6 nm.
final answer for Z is 524.20 nm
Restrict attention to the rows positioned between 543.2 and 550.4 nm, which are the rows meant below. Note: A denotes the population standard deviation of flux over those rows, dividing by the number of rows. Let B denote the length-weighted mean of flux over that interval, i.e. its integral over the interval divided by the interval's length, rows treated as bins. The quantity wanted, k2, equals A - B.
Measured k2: -99.5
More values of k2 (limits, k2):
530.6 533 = -98.6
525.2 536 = -94.0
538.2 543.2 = -96.9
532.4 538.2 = -99.2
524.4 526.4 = -95.0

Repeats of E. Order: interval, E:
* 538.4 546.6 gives 102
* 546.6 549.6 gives 101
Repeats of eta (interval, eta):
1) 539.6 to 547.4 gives 547.30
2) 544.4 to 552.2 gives 550.30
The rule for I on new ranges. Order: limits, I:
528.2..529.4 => 123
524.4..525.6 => 118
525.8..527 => 109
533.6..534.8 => 124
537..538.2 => 128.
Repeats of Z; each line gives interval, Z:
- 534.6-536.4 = 535.90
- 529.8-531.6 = 530.80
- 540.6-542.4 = 541.90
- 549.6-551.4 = 550.90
